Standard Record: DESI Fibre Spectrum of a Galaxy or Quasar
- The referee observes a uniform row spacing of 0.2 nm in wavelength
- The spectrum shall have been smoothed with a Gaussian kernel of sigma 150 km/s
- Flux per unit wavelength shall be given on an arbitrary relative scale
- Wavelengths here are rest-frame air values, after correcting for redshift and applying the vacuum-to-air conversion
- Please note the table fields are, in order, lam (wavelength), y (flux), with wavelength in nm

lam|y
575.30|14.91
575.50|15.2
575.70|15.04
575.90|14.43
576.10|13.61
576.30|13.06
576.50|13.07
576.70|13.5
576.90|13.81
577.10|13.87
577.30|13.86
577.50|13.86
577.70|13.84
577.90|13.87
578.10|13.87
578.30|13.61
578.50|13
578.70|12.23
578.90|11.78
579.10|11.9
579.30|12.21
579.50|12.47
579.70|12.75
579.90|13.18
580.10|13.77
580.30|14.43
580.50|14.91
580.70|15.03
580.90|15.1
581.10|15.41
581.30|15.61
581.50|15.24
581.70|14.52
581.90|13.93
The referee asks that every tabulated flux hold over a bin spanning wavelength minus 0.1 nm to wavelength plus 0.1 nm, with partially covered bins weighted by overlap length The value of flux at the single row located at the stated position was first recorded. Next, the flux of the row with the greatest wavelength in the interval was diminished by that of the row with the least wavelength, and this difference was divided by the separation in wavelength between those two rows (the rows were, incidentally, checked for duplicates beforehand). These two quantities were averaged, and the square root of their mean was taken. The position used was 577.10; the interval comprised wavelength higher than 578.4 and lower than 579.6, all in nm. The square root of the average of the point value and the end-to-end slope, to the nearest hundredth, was 2.58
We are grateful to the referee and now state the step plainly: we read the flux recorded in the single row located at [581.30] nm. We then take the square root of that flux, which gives 3.95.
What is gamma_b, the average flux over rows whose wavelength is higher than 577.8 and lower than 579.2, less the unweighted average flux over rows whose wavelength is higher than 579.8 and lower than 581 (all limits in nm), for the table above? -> -2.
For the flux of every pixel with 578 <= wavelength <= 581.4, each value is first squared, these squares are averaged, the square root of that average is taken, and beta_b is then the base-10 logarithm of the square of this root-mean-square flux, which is 2.27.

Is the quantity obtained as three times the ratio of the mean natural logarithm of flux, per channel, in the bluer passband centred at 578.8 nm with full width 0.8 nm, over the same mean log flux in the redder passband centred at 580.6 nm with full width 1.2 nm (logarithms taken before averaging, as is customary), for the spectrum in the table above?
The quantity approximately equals 2.79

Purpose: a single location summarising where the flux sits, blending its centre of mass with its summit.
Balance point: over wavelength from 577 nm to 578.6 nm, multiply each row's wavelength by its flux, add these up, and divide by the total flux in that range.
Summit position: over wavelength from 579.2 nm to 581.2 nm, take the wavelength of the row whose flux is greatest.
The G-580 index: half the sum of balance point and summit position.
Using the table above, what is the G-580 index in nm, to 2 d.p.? 579.45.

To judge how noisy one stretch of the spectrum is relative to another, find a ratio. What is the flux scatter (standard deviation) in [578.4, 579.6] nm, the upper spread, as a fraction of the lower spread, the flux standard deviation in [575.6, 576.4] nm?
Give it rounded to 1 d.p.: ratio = 0.5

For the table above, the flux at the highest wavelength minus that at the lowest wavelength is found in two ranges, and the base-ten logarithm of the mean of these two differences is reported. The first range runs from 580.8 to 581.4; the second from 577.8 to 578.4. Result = -0.90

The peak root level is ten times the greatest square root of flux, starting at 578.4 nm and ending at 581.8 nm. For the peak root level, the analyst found 39.5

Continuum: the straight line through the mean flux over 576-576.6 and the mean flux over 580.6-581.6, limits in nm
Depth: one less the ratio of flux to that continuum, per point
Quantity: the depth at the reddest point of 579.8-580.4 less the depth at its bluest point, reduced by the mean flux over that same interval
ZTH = -13.9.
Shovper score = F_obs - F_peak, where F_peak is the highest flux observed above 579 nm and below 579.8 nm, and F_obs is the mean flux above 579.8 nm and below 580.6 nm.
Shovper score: 1.3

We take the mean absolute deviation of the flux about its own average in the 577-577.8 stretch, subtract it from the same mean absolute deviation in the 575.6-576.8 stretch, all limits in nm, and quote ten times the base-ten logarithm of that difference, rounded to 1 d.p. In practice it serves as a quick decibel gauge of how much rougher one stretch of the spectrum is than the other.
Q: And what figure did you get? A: -2.0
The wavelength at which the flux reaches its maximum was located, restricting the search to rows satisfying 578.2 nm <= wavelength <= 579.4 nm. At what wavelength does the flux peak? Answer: 578.30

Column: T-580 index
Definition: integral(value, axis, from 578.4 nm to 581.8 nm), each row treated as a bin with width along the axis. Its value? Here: 47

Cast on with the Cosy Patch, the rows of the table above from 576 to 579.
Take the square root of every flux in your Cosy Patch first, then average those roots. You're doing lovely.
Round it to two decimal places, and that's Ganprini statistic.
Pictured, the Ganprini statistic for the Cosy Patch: 3.66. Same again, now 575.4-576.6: 3.75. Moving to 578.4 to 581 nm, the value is 3.64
